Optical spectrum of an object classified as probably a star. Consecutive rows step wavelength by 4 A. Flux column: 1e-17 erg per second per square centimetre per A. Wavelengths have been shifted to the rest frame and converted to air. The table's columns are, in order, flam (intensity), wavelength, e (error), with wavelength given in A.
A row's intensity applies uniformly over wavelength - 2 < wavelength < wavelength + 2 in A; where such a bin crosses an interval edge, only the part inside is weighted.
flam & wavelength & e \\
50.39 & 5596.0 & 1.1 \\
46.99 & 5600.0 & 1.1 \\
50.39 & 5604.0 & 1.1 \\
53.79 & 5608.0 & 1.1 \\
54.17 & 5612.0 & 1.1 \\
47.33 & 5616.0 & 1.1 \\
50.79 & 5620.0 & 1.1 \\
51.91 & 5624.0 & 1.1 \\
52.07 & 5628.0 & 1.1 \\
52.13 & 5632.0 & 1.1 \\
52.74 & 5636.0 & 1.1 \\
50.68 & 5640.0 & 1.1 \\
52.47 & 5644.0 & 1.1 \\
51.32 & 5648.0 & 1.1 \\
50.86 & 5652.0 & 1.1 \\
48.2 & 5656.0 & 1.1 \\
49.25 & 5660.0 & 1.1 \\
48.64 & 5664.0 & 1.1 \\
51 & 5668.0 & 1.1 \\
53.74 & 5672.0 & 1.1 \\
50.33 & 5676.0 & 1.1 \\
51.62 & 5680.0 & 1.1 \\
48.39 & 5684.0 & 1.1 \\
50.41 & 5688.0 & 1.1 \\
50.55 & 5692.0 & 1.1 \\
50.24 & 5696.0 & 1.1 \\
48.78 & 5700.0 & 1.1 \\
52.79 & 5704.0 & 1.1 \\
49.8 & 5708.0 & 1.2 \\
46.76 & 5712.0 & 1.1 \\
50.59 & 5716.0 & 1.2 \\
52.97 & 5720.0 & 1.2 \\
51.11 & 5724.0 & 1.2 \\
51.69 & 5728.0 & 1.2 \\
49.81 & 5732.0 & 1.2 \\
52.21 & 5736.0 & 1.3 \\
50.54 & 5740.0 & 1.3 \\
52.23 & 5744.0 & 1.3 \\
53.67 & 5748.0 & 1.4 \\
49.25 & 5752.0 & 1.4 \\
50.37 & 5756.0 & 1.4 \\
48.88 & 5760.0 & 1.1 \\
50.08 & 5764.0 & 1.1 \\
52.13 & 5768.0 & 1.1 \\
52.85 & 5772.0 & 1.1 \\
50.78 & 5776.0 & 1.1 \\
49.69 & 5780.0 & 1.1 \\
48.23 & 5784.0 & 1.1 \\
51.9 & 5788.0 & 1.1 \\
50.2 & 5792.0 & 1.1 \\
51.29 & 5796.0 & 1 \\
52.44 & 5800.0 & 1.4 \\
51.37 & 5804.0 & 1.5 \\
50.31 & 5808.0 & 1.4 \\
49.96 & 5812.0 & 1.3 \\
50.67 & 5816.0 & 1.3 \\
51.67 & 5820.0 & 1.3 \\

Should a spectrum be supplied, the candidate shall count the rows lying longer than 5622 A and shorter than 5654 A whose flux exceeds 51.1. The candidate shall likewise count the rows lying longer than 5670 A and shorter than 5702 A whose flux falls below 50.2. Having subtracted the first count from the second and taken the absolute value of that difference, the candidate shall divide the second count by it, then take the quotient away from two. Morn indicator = 1.5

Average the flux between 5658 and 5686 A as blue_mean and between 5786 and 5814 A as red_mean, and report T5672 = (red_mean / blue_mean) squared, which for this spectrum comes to 1.03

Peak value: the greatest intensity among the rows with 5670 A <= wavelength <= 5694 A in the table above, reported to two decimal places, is 53.74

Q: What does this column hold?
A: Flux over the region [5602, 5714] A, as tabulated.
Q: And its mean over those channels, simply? 50.76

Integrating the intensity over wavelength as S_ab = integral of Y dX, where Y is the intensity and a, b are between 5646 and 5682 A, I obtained 1820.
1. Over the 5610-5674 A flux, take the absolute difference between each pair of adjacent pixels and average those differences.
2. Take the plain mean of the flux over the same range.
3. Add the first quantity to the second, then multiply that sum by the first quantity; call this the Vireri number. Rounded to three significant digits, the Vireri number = 95.7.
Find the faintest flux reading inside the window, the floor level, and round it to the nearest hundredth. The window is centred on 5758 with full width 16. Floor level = 48.88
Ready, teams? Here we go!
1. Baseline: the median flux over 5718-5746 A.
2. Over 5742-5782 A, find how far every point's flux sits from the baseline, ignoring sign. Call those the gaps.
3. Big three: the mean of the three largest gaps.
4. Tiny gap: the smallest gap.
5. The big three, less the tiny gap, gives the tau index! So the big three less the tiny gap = 2.0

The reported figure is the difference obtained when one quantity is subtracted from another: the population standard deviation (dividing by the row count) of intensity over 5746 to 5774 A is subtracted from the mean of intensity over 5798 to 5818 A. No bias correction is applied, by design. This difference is 49.2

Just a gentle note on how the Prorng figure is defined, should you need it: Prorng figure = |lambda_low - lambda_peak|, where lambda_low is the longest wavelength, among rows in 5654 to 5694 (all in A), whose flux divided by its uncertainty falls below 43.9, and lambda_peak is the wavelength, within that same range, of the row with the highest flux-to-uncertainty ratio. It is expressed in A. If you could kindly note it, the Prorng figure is 16 A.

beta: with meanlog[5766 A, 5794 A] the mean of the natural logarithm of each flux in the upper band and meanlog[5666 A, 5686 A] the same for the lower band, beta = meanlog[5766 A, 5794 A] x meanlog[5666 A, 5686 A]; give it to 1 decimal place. 15.4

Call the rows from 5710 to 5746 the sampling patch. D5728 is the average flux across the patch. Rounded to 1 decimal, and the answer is 50.9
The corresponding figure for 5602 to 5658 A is 51.3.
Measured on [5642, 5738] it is 50.6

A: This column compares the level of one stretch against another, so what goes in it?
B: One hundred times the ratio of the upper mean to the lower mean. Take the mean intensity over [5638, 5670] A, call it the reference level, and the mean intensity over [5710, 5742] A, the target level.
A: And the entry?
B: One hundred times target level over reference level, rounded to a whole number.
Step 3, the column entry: 101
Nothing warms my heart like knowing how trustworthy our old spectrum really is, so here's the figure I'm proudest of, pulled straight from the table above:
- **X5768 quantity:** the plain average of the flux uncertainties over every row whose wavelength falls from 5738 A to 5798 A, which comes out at 1.18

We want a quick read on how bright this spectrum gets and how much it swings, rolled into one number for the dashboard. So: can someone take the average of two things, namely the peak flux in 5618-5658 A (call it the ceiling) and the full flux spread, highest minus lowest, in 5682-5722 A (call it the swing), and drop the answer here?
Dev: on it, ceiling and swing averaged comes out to 29.5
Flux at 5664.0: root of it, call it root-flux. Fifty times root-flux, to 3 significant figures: 349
